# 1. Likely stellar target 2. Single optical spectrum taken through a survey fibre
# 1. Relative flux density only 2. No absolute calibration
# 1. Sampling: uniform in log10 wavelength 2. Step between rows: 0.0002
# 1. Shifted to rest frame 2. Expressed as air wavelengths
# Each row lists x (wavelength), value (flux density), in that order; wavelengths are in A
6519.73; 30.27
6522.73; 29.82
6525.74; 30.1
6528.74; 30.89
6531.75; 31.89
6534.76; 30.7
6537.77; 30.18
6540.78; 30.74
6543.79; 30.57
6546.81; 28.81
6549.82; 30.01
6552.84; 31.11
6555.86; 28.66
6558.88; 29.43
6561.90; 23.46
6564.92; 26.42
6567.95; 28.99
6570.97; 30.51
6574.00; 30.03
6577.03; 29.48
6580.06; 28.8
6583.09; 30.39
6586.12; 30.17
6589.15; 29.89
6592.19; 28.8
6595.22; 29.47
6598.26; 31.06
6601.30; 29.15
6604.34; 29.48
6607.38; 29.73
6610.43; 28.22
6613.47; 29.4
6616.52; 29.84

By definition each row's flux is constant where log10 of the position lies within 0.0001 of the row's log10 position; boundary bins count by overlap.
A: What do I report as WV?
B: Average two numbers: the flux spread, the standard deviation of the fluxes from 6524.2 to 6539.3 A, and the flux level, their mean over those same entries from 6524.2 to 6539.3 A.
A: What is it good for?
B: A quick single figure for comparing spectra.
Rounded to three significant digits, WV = 15.7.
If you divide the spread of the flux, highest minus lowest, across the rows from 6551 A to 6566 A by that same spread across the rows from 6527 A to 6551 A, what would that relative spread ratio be 2.5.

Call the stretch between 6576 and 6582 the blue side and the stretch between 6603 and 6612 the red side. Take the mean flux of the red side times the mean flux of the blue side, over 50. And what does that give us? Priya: 17.0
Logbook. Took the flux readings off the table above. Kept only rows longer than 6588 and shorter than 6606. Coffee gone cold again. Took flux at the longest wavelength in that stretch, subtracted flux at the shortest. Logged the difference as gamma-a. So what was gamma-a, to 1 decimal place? -0.4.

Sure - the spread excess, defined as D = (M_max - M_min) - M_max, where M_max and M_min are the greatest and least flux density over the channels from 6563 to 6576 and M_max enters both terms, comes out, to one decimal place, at -26.4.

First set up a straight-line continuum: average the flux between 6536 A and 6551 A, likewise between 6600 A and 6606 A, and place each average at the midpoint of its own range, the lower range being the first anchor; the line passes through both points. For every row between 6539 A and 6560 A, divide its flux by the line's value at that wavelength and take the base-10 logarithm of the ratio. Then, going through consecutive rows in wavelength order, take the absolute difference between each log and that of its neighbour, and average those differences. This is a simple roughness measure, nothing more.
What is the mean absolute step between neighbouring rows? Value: 0.018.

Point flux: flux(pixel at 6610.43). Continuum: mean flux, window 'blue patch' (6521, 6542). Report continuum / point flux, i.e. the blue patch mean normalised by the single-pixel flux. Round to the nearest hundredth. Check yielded 1.08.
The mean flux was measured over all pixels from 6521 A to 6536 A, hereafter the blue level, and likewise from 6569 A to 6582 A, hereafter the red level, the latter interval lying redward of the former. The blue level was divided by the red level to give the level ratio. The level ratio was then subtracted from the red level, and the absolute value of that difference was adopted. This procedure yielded 28.7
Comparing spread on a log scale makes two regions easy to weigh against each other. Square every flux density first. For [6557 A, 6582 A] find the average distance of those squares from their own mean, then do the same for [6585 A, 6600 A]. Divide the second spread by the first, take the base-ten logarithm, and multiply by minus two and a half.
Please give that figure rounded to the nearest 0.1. 1.1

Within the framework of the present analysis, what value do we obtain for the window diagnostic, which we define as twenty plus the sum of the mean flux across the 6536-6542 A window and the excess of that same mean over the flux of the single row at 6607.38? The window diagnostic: 51.2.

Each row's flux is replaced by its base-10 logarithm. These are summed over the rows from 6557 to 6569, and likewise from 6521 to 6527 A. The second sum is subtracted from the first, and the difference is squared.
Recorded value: 8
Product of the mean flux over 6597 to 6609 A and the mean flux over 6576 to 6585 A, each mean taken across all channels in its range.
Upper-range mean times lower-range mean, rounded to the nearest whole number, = 882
